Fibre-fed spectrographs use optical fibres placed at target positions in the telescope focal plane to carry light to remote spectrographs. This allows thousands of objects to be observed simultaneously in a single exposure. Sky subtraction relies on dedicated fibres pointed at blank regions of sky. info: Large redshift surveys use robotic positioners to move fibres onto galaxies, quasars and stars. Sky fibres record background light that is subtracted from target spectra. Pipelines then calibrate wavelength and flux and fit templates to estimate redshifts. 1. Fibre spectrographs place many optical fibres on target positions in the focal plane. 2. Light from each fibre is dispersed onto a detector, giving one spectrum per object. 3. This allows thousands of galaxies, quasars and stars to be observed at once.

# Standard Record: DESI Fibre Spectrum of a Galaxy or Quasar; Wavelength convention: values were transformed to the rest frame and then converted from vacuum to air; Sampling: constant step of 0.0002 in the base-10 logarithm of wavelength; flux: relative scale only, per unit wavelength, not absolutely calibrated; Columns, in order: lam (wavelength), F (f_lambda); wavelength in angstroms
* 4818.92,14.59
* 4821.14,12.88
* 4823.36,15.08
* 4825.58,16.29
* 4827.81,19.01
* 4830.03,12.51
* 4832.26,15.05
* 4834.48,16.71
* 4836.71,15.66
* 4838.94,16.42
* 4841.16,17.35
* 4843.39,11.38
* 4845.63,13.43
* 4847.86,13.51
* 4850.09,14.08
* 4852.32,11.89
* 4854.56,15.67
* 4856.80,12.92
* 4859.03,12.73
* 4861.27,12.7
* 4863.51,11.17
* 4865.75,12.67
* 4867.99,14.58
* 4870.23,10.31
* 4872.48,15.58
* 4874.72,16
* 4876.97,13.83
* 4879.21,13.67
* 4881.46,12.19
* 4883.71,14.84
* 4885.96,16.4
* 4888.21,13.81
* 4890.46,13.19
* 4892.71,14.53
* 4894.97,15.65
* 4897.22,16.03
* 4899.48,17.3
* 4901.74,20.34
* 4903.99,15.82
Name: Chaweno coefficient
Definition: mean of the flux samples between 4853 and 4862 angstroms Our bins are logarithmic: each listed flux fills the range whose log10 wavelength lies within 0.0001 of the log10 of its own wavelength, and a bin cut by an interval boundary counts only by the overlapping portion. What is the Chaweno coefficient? 13.5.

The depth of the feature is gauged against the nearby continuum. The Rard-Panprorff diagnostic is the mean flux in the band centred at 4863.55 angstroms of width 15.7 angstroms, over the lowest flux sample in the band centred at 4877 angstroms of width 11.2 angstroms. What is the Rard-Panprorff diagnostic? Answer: 1.02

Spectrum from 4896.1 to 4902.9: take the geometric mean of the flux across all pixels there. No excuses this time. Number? 17.8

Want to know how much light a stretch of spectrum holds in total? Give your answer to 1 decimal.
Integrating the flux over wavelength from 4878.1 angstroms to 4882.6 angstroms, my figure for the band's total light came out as 58.1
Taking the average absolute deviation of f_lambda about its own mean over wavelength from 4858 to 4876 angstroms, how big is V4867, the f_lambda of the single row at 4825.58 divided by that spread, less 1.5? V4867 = 8.5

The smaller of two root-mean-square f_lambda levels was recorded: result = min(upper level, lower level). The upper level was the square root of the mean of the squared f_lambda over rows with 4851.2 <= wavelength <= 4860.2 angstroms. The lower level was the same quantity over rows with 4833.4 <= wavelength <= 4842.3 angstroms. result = 13.4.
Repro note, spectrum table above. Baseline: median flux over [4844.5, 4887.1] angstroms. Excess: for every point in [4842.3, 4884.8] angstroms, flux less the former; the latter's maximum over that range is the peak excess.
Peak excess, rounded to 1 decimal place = 2.5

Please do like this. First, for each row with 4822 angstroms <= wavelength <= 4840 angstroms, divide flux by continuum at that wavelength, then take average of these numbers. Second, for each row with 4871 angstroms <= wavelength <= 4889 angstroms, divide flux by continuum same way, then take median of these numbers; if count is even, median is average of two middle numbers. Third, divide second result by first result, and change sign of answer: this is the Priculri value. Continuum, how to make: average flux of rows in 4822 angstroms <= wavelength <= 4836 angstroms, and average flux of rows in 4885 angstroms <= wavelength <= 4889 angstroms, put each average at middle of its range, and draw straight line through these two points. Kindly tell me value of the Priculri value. -0.94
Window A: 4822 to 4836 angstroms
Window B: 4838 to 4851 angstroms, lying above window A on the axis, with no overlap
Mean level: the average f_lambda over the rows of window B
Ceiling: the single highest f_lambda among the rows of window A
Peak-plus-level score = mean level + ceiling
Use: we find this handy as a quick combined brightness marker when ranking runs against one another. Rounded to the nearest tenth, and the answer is 33.4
